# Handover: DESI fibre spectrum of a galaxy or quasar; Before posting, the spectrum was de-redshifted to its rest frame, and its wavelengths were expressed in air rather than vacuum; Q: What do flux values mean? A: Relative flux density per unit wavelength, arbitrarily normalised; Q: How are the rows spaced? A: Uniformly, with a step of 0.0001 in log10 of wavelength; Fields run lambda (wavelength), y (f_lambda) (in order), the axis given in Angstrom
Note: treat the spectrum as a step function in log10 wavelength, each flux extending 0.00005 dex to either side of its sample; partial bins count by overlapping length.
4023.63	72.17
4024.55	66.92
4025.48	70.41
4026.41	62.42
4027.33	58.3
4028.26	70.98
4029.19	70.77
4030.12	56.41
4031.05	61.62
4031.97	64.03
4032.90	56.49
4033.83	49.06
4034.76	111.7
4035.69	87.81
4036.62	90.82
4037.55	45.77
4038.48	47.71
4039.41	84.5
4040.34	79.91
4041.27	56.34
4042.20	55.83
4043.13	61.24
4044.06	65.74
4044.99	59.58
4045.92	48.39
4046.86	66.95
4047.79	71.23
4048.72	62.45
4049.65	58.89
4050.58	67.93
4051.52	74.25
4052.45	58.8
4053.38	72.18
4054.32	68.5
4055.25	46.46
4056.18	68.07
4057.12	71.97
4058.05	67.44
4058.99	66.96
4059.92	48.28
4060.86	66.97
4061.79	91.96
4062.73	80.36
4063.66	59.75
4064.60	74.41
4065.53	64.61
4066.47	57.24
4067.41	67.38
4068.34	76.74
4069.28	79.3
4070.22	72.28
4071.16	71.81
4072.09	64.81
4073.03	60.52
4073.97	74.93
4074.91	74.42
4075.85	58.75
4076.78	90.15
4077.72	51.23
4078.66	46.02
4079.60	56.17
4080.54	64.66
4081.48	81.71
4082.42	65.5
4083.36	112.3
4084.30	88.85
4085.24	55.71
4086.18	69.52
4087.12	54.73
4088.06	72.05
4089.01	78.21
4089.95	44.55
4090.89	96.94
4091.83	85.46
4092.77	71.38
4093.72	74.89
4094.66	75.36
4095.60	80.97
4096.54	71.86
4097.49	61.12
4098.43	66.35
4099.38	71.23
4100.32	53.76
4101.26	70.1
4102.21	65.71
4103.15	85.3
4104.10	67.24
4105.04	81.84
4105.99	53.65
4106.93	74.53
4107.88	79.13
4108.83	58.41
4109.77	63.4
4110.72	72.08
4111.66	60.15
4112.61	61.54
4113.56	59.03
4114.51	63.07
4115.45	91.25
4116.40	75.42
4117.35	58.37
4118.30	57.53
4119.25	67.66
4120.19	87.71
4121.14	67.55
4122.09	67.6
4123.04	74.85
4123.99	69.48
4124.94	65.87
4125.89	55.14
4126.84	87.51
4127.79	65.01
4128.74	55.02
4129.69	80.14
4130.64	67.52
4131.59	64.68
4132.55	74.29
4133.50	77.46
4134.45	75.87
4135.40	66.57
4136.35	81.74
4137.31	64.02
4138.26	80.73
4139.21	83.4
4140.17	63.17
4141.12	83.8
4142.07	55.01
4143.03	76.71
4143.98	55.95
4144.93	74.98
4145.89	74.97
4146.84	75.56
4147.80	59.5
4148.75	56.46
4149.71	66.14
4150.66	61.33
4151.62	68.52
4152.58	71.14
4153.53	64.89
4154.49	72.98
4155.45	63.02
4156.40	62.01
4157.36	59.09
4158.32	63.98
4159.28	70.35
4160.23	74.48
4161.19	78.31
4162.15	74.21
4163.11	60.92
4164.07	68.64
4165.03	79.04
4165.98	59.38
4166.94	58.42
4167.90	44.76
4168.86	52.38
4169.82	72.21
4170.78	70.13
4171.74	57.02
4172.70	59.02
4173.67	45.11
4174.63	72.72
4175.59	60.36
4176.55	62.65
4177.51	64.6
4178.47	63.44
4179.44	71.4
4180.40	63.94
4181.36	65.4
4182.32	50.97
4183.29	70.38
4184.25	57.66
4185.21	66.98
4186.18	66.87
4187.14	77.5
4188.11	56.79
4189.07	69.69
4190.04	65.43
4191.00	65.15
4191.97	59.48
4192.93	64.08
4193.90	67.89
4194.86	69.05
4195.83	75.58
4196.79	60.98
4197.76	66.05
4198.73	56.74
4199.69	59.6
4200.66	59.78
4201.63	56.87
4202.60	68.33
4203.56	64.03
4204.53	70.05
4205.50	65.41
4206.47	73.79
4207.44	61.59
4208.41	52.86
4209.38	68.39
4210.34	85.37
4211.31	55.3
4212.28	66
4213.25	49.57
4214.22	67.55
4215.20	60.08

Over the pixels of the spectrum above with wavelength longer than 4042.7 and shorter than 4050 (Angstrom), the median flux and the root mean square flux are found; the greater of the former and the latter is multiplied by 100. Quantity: 6214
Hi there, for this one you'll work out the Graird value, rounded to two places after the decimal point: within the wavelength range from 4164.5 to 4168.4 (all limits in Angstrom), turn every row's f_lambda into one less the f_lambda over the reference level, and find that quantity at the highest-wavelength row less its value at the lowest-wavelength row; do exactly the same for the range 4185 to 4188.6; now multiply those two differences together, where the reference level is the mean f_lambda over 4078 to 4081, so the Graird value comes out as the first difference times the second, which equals 0.11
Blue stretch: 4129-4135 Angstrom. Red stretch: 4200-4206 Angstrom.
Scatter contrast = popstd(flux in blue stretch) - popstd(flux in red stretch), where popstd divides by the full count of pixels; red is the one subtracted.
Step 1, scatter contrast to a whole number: 1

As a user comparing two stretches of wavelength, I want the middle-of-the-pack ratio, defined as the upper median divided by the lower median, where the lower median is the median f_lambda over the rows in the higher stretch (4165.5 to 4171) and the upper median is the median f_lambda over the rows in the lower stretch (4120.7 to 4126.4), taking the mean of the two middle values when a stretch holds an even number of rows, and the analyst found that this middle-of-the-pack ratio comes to 1.15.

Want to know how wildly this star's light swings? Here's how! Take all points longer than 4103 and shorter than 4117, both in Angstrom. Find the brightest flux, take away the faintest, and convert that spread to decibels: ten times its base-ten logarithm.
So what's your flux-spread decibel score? 15.8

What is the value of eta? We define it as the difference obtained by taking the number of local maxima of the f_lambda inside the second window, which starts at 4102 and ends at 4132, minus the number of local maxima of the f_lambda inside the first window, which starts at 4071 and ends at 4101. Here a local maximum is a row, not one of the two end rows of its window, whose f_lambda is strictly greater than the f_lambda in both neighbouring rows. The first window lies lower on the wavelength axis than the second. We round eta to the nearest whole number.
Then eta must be 1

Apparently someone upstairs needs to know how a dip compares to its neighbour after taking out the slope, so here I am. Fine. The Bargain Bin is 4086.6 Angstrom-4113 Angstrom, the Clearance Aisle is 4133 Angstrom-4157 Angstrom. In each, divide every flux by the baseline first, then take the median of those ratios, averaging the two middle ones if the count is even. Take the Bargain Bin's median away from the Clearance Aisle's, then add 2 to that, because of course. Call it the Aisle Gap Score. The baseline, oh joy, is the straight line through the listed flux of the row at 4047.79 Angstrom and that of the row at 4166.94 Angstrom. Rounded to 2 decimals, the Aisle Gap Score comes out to 2.06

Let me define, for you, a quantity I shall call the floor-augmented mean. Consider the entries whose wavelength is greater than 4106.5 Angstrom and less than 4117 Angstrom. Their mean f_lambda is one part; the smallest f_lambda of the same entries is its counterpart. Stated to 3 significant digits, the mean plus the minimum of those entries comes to 127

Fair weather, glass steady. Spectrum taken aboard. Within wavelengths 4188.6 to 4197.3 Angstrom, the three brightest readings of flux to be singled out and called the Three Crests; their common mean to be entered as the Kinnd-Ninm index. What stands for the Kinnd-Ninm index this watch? 71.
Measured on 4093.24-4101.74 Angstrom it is 77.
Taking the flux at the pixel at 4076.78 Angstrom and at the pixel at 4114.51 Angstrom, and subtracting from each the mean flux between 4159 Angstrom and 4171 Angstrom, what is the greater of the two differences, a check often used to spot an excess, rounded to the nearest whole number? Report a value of 24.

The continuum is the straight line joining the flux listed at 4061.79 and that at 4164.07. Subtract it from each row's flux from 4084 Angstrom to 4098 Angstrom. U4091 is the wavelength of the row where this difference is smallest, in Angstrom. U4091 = 4089.95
